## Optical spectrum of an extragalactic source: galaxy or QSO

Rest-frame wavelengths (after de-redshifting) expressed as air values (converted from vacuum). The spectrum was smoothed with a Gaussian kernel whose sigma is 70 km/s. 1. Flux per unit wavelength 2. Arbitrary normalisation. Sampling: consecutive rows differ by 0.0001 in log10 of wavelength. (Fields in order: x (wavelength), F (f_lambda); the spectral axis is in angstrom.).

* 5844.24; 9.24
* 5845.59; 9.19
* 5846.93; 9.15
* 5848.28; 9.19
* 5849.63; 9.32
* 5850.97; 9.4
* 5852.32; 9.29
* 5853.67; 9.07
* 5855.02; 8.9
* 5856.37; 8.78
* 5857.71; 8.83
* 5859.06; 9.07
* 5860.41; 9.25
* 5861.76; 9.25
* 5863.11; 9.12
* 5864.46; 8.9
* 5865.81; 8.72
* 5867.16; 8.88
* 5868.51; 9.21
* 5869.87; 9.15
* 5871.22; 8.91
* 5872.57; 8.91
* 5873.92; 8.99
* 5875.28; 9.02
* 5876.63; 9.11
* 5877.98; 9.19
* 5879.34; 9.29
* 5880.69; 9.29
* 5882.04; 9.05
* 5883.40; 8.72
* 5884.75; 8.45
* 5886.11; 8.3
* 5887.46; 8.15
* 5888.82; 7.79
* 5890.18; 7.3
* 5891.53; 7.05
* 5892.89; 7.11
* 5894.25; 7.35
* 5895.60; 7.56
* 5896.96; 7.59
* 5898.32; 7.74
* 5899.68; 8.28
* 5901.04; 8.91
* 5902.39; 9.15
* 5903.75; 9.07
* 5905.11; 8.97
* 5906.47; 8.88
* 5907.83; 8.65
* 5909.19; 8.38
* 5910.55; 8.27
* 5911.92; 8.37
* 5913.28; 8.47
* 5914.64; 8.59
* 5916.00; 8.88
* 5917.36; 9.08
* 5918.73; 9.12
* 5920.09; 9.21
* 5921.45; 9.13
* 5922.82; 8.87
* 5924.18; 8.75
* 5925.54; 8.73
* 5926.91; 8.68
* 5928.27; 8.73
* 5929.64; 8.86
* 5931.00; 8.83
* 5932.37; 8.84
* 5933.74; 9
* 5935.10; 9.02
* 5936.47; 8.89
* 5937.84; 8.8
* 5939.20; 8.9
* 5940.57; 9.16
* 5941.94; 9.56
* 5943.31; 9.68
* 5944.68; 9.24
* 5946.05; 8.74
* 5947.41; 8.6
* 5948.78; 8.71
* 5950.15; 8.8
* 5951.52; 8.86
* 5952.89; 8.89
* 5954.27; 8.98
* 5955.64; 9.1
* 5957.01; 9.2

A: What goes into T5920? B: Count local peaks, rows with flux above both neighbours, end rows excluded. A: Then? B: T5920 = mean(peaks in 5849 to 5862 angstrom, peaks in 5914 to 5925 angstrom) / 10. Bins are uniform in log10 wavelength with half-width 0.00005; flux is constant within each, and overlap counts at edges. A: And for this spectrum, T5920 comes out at 0.10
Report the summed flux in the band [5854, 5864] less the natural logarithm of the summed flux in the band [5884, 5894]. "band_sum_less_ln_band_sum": 59.2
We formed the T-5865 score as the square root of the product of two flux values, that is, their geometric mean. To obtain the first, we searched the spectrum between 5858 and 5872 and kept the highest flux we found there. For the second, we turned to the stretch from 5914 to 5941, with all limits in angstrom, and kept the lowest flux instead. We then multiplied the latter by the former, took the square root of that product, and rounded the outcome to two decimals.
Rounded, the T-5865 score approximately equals 8.91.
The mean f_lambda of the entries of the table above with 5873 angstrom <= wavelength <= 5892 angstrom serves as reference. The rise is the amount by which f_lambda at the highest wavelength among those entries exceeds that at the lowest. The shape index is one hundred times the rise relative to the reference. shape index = -23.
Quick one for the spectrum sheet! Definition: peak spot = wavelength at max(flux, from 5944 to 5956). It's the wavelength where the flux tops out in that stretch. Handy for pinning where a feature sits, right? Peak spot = 5944.68 angstrom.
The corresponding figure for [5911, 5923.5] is 5920.09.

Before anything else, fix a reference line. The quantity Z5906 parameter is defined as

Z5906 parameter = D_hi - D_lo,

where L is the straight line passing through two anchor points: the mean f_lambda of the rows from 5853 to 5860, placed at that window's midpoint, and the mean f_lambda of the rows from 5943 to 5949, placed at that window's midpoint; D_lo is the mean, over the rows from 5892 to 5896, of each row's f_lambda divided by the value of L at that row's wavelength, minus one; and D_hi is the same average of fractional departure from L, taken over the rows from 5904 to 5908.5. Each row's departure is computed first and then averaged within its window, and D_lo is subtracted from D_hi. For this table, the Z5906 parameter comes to 0.17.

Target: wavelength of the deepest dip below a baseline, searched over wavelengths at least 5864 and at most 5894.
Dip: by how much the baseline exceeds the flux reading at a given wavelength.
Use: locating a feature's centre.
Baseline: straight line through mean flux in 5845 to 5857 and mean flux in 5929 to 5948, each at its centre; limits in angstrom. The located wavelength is 5891.53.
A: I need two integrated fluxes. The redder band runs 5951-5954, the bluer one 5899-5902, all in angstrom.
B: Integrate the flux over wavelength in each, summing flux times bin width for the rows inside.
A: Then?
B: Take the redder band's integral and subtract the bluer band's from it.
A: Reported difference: 1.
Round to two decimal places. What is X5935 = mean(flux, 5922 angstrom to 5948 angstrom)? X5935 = 8.94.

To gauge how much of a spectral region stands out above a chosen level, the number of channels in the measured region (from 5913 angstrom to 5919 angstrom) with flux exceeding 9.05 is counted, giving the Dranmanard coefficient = 2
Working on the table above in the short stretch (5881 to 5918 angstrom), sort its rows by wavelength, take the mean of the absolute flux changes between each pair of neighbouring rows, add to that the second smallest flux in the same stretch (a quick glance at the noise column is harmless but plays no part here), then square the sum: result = 54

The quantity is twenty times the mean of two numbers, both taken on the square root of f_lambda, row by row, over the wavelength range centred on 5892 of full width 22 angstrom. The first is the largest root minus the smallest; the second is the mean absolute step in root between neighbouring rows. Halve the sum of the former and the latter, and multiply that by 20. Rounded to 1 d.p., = 4.2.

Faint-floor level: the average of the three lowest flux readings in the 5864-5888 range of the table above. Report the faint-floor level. 8.30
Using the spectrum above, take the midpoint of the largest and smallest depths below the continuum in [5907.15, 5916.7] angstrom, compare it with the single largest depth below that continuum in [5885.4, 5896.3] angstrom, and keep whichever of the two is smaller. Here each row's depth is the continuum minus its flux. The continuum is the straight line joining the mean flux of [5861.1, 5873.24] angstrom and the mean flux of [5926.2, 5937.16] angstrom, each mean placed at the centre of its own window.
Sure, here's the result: 0.32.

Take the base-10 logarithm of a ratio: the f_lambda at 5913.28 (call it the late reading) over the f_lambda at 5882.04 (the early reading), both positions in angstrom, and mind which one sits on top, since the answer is -0.029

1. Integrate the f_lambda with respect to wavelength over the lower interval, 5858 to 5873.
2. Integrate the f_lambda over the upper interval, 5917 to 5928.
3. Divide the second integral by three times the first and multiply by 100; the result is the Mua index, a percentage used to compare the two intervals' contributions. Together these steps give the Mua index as 24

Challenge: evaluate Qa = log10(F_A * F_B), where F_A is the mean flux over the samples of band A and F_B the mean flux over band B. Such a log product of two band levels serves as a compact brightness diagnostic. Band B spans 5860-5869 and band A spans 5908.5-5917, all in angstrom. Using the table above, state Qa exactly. 1.89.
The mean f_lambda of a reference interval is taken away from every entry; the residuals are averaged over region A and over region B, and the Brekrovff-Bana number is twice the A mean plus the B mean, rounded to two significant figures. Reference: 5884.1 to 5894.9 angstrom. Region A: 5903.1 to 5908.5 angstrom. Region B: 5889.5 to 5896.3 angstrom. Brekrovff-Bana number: 2.0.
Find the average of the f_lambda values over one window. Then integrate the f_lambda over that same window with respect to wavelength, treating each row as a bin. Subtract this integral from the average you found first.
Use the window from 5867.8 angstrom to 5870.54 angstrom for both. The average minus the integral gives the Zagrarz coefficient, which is -16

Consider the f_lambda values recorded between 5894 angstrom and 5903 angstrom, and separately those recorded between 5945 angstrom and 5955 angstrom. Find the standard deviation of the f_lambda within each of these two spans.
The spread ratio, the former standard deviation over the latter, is 5.6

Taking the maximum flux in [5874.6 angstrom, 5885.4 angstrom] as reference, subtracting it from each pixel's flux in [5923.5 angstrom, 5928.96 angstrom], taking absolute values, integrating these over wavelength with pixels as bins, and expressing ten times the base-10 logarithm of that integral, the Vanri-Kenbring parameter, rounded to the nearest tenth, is 4.9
